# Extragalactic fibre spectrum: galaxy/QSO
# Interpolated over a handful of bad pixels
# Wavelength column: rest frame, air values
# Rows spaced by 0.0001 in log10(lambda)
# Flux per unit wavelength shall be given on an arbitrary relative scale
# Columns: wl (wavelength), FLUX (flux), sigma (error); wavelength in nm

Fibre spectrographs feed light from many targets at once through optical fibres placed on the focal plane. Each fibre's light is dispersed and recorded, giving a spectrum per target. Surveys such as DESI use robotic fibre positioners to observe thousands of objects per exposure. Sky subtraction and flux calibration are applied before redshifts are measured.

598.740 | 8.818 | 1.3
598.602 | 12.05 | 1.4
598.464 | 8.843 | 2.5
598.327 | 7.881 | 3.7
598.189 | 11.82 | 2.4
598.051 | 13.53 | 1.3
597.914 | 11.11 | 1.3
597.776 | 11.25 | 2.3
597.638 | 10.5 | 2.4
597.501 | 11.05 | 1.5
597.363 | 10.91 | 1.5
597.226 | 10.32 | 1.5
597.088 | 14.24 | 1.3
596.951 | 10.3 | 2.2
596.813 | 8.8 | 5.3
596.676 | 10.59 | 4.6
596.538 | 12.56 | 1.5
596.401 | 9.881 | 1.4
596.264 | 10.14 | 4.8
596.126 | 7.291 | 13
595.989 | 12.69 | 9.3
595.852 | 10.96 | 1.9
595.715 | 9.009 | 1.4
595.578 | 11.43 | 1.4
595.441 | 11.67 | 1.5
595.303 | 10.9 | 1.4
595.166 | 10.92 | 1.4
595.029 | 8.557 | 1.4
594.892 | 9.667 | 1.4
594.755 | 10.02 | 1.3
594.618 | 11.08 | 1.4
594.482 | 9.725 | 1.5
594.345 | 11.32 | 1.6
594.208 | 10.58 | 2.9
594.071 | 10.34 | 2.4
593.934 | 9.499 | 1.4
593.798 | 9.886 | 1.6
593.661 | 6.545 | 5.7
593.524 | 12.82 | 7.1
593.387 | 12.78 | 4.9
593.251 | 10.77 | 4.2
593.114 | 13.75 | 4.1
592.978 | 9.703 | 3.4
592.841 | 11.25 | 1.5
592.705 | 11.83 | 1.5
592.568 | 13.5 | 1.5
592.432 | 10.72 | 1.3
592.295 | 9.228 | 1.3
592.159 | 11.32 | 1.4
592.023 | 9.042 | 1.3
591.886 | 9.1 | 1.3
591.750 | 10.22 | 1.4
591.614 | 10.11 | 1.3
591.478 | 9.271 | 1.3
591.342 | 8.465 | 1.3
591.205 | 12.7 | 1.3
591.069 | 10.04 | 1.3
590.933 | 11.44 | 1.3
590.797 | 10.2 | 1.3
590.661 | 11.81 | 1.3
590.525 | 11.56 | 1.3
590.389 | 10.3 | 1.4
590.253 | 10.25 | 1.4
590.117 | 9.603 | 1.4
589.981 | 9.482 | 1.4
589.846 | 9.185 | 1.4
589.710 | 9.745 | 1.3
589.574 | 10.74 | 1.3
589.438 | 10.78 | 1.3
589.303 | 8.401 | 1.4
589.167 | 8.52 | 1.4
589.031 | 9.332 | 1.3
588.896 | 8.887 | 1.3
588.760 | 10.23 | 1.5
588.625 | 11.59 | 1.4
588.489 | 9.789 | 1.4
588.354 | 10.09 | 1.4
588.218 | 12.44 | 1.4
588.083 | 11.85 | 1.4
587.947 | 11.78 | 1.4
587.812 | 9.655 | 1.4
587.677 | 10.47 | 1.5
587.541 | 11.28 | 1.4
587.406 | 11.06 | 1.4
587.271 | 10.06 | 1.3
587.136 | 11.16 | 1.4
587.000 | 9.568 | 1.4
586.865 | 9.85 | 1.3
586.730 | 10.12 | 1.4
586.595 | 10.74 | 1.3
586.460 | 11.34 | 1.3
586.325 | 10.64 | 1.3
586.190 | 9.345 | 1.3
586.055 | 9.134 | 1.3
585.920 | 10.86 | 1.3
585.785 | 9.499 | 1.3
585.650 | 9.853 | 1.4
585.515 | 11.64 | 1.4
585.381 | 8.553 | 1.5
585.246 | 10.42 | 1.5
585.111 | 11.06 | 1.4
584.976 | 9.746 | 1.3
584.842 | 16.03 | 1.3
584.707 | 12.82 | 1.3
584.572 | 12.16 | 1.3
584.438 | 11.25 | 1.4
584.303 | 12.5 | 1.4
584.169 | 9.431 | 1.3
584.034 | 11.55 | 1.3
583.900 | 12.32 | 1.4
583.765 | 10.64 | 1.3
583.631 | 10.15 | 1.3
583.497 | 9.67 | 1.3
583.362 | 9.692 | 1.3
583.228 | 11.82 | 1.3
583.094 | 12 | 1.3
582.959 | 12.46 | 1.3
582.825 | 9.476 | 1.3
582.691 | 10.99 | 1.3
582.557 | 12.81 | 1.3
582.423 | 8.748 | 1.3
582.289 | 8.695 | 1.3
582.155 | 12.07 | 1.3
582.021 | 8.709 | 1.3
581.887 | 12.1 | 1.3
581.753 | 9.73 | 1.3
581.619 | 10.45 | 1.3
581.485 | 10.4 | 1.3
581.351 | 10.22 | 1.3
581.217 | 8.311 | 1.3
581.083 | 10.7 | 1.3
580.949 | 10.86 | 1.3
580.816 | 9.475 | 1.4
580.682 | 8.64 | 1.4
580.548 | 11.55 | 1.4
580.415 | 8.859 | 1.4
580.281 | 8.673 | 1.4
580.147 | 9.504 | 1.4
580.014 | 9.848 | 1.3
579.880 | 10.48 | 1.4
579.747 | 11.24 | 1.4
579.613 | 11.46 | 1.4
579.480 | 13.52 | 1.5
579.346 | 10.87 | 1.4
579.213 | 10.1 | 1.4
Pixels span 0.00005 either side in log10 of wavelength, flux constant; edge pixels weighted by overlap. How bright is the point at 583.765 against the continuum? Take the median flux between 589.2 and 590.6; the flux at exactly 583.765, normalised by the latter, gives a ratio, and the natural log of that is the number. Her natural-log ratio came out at 0.06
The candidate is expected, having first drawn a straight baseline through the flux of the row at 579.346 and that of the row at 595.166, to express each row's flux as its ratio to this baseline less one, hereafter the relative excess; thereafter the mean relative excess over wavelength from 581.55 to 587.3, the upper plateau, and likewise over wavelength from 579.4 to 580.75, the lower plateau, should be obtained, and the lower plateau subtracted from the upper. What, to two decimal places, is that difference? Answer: 0.03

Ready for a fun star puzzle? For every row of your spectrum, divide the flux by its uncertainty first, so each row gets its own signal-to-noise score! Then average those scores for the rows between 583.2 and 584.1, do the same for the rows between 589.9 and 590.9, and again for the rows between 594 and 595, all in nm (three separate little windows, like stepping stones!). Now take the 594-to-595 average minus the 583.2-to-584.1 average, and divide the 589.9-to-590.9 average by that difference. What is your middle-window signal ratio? -4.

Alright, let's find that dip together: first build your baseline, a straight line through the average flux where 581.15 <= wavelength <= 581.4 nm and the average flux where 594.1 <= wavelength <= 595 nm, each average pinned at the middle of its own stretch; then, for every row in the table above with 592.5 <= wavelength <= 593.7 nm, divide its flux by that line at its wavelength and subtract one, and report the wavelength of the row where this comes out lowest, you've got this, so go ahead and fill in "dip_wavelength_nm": 593.661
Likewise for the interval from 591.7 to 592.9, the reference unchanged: 592.023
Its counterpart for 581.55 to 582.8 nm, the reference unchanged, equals 582.289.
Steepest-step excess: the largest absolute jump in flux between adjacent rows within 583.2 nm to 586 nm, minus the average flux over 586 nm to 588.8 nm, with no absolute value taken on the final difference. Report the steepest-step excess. -4.3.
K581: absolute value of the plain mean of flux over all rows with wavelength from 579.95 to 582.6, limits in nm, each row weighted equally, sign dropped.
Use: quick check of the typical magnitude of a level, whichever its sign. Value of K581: 10.0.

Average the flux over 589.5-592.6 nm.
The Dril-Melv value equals 10.3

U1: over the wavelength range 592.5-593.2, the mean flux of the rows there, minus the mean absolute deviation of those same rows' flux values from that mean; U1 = 10.7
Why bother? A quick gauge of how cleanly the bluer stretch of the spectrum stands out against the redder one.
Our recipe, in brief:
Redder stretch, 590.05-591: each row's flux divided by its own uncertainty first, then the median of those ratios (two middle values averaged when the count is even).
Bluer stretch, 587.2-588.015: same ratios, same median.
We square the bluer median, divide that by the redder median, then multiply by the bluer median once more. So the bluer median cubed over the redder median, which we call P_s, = 61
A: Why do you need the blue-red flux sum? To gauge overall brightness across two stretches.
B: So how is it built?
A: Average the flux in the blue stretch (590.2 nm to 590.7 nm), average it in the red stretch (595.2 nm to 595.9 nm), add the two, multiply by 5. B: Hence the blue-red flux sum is 109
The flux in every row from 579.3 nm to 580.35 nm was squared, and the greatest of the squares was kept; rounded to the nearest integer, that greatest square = 183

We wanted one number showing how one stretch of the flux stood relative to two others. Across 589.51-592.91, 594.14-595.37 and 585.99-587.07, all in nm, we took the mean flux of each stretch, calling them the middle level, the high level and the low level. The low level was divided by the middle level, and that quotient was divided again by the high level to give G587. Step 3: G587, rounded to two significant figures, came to 0.094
